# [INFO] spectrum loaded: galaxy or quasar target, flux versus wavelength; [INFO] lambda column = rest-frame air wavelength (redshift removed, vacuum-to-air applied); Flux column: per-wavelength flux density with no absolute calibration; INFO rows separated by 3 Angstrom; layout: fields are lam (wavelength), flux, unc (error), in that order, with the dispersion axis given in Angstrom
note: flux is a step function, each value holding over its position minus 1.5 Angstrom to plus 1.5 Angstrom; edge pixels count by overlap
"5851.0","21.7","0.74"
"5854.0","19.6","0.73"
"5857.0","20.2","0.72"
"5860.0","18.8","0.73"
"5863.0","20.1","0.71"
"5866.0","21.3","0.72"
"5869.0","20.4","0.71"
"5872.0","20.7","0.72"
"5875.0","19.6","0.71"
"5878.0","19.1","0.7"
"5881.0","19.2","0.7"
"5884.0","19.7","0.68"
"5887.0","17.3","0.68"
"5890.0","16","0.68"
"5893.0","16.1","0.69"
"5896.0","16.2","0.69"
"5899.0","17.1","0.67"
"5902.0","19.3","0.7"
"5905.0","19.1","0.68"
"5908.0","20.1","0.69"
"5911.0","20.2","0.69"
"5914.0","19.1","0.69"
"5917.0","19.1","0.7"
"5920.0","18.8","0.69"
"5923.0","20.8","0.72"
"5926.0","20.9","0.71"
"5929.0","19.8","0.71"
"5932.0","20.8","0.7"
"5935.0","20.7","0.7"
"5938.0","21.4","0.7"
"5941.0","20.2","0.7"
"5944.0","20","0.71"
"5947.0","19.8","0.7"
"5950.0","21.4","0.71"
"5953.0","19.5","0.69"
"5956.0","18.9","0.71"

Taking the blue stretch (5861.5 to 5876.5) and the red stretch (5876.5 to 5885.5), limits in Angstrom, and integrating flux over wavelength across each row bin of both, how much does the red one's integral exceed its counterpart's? -132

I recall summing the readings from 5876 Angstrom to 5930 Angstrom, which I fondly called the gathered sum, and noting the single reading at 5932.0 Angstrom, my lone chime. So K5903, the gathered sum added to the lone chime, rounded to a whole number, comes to 359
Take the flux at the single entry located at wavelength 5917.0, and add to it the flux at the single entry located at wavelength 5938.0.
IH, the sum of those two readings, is 40.5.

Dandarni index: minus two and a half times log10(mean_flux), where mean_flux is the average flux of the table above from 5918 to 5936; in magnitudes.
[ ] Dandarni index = -3.27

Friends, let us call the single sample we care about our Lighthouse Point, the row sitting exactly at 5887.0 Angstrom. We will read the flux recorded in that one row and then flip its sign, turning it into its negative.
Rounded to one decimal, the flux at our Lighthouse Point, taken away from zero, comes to -17.3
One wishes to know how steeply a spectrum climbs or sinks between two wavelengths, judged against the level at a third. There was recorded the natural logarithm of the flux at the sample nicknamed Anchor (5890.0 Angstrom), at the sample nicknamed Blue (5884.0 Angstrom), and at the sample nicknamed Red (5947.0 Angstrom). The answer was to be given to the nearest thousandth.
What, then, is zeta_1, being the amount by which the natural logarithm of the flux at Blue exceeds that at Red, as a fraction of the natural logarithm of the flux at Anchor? -0.002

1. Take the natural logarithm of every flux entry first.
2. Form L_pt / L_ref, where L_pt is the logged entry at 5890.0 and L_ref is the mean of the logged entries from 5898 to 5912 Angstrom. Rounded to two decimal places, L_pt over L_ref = 0.94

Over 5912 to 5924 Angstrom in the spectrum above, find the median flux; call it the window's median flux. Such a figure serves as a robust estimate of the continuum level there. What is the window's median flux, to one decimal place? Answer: 19.1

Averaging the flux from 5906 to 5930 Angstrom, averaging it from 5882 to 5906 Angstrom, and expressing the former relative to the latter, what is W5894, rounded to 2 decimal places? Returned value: 1.13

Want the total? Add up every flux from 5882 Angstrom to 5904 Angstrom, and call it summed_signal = 122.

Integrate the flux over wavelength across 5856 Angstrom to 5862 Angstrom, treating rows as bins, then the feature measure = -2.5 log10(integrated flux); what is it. -5.17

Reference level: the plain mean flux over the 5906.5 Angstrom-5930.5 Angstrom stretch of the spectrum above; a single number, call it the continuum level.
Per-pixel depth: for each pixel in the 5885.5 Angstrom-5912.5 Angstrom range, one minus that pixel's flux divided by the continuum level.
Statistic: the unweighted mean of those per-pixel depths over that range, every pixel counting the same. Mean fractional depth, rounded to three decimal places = 0.097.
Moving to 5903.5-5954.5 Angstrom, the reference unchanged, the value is -0.013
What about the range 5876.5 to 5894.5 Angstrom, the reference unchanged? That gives 0.098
